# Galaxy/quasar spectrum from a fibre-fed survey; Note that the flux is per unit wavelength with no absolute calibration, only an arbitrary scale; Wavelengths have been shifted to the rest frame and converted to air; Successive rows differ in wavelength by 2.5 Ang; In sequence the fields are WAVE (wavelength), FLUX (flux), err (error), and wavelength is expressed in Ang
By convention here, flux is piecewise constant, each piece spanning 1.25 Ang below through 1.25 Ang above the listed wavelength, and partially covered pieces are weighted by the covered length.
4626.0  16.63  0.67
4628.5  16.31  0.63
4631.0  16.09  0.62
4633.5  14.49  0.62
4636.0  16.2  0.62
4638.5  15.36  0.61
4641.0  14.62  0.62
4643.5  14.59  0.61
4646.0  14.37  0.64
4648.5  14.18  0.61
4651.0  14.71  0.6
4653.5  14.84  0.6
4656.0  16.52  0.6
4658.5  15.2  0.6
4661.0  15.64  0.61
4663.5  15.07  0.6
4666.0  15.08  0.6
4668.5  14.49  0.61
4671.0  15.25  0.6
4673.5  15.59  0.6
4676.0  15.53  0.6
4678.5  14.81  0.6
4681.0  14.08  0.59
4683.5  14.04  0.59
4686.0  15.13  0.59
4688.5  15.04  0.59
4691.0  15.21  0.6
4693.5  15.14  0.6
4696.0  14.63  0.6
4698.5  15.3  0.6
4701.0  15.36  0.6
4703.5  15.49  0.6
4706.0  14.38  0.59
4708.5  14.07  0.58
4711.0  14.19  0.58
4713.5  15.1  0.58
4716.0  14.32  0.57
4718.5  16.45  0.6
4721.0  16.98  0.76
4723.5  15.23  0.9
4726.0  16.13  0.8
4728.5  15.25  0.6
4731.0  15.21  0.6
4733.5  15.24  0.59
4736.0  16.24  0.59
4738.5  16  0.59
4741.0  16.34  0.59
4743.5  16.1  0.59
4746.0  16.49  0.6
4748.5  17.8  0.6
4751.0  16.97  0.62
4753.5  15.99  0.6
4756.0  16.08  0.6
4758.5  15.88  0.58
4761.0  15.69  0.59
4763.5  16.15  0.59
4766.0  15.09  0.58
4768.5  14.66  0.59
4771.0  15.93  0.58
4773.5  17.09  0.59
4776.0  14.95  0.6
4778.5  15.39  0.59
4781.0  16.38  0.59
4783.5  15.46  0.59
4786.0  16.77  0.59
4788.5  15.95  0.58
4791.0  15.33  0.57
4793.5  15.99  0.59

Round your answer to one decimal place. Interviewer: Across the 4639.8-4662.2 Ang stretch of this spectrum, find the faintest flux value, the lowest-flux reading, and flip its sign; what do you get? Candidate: -14.2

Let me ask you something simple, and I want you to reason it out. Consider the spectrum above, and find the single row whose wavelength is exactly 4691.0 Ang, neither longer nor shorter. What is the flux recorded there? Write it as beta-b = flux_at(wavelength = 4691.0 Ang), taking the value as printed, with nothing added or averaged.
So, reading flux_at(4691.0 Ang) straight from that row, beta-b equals 15.21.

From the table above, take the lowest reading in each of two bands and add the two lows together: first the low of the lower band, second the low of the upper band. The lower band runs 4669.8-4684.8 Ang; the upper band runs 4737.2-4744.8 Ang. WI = 30.0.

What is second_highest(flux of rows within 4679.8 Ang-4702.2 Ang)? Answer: 15.3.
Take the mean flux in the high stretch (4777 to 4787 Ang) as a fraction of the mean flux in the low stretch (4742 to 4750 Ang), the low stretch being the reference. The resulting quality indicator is 0.95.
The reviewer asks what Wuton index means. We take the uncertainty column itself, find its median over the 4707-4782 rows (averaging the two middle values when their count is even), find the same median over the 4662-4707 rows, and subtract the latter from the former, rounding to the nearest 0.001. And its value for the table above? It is -0.010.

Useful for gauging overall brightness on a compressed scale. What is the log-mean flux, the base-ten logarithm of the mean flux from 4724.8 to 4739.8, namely 1.20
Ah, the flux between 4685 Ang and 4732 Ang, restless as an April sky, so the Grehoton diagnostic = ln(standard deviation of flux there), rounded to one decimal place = -0.3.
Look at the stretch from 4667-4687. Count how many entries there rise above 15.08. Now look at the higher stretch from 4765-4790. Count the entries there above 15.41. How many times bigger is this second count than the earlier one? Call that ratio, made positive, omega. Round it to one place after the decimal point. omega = 1.5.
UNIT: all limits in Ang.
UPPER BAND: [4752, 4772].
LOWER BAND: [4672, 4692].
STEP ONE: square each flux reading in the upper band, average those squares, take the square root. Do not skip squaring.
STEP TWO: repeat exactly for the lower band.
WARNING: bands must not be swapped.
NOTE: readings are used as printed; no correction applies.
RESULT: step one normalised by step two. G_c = 1.05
